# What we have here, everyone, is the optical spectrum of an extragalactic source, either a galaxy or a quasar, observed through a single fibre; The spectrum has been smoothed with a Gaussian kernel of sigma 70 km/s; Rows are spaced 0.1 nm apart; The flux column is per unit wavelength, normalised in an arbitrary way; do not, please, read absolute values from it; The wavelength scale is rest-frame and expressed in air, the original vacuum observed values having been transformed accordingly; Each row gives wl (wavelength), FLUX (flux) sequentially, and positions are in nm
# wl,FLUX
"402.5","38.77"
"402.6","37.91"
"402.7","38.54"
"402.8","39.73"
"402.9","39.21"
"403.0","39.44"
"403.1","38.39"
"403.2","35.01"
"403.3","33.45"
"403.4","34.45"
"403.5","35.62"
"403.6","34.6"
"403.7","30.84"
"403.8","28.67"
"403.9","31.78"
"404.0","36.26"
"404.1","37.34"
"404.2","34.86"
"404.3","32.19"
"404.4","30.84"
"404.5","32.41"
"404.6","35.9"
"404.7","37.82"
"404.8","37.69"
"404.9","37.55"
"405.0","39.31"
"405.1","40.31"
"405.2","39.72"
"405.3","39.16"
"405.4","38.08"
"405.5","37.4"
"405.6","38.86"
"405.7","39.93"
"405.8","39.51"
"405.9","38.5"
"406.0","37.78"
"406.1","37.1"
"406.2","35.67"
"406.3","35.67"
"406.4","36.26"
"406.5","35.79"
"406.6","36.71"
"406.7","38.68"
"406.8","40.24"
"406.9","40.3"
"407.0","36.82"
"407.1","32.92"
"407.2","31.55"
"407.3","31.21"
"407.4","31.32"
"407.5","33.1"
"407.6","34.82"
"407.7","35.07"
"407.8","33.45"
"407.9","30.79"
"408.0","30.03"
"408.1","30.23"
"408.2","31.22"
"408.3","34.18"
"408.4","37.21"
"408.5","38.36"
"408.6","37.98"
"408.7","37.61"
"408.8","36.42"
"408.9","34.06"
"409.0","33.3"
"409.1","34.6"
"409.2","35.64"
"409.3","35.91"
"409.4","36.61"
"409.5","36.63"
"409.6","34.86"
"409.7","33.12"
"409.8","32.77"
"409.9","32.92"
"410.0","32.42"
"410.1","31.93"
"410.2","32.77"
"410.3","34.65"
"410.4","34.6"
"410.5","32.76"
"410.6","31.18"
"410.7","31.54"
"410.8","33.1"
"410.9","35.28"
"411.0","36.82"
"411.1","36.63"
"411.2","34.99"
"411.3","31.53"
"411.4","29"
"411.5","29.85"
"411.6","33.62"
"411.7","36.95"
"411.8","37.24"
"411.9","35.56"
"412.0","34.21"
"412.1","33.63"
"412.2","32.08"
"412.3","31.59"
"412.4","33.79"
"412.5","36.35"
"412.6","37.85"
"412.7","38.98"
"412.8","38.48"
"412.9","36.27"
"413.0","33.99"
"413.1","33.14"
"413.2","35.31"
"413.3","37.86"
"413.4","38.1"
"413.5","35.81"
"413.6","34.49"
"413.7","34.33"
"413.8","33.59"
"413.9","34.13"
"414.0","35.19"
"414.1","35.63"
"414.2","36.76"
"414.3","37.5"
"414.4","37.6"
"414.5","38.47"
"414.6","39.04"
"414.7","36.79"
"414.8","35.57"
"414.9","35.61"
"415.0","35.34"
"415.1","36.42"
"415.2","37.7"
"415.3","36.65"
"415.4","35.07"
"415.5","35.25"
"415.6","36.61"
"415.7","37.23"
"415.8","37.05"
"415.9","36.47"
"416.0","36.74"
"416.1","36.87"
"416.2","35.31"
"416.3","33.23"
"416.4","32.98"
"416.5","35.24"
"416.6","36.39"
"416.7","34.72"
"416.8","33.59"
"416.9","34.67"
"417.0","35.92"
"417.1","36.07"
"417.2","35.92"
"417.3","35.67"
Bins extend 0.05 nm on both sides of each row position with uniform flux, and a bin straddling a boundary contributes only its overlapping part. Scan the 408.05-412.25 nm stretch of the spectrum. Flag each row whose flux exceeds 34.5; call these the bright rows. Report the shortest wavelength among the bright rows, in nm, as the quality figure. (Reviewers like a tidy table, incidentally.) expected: 408.4 nm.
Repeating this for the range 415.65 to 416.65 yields 415.7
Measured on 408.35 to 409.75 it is 408.4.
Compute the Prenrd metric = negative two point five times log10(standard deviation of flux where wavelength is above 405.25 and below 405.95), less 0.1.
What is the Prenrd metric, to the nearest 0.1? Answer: 0.1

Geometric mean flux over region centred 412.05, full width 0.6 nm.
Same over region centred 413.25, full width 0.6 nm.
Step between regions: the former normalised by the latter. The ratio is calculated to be 0.95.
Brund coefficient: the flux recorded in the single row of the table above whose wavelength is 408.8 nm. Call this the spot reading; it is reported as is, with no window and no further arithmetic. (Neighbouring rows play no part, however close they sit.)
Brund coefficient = 36.42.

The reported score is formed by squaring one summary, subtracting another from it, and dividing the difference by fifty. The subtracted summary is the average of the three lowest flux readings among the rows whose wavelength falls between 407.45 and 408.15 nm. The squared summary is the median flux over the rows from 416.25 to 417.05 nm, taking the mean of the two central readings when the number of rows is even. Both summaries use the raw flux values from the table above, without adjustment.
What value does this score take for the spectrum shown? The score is 23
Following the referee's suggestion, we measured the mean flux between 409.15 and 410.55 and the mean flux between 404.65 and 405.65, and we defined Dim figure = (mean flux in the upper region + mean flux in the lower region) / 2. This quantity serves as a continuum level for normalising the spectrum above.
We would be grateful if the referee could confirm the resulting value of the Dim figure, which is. 36.4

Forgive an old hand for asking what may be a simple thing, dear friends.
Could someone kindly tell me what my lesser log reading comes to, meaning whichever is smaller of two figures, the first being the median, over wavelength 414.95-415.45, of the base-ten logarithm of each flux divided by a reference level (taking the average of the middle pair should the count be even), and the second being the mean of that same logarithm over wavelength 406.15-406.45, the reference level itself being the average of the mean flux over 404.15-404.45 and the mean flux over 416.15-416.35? 0.03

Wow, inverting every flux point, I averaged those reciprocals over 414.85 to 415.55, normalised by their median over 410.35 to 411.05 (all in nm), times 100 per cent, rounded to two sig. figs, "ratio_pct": 92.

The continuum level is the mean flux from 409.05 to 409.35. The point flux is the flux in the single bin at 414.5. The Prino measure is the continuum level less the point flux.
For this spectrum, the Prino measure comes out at -3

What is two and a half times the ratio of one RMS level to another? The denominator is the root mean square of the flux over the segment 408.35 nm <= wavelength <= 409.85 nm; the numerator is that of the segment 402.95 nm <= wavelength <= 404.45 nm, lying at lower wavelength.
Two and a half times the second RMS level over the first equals 2.41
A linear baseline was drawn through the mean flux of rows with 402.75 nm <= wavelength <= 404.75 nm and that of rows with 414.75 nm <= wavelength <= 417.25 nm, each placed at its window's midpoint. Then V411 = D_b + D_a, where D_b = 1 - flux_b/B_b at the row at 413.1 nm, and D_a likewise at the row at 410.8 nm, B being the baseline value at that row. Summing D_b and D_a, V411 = 0.13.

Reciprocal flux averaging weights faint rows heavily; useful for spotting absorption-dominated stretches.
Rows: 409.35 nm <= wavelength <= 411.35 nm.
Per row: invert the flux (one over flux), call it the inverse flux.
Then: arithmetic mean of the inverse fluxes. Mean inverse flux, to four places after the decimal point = 0.0296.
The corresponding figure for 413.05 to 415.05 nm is 0.0278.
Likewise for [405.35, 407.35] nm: 0.0272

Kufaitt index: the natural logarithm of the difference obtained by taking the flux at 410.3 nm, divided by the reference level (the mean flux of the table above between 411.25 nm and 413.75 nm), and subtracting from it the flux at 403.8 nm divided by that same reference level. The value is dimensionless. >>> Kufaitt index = -1.8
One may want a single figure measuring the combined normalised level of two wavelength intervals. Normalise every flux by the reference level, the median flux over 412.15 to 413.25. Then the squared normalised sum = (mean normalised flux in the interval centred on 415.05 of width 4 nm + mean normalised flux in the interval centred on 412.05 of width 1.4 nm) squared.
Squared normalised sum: 3.95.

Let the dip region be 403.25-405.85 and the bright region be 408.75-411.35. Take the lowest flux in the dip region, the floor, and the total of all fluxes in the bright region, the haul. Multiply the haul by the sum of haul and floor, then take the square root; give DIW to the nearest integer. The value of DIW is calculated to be 901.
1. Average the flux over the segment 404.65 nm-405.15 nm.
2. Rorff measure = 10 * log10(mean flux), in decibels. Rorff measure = 15.9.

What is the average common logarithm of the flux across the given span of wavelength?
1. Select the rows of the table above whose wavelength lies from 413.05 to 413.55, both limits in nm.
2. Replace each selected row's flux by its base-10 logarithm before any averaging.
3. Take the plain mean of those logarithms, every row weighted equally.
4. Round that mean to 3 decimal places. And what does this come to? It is 1.556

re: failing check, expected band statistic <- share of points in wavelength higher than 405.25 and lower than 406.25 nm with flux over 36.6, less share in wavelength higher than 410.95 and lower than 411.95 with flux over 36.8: 0.60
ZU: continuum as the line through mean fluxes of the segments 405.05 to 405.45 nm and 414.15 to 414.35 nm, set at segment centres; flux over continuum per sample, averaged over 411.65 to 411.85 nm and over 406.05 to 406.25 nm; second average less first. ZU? -0.052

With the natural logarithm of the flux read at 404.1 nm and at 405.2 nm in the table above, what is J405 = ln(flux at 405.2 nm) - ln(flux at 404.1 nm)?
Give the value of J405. 0.06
